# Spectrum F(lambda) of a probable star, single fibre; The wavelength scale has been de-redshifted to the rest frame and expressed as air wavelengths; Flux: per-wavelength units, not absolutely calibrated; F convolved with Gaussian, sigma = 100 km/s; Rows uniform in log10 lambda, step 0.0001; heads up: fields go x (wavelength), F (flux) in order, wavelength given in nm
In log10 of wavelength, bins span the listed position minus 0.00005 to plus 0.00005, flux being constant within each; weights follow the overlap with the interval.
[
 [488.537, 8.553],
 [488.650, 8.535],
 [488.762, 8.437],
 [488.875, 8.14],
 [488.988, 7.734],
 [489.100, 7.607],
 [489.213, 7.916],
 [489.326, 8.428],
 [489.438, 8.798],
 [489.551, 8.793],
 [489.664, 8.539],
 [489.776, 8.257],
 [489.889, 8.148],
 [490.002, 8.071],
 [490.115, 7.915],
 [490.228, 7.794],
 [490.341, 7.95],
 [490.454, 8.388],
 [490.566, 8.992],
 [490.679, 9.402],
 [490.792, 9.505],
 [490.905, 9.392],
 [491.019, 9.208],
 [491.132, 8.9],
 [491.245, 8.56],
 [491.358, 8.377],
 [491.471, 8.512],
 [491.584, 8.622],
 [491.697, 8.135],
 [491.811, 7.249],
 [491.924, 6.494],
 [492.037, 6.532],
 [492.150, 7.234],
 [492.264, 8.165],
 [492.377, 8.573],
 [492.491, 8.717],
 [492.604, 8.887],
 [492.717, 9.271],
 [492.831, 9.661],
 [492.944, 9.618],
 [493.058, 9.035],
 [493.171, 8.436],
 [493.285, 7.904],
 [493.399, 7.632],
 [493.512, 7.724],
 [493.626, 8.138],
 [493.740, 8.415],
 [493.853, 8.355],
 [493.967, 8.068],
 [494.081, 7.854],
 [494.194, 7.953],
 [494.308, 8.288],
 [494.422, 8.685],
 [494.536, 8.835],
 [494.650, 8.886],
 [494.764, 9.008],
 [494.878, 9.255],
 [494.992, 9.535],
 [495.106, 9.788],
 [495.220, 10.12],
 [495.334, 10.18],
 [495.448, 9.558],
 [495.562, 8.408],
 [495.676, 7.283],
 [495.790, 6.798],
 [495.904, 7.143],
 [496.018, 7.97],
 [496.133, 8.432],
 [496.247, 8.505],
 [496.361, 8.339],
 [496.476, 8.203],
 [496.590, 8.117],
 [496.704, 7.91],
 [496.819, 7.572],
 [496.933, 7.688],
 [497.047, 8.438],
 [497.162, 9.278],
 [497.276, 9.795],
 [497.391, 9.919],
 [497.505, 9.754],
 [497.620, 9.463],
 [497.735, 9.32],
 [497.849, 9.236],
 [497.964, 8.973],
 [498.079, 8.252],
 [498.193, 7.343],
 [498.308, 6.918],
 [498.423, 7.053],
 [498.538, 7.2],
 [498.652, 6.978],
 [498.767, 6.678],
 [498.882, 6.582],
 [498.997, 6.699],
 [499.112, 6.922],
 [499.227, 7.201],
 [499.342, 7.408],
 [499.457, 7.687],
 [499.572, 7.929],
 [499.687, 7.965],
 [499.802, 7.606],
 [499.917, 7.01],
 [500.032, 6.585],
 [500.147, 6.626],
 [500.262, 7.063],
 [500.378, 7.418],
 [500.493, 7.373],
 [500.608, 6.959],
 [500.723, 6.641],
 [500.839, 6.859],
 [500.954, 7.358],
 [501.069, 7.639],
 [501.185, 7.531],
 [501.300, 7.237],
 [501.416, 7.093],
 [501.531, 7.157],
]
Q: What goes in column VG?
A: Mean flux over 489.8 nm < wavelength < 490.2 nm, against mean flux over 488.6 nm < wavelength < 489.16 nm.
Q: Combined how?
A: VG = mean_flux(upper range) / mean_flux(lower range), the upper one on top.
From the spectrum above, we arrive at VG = 0.99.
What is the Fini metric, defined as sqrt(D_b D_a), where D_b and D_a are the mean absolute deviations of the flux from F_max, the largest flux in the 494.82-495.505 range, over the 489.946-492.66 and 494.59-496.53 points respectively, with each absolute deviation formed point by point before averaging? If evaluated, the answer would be 1.68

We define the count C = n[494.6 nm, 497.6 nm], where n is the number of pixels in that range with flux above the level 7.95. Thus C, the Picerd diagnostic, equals 20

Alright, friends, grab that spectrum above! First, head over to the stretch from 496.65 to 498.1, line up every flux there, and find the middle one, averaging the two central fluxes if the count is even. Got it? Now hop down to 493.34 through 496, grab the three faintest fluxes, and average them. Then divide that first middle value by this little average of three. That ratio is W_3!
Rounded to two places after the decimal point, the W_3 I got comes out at 1.31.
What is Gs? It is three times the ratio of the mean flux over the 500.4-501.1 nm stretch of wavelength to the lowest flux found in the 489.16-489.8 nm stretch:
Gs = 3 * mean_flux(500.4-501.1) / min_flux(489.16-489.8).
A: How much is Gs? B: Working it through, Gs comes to 2.71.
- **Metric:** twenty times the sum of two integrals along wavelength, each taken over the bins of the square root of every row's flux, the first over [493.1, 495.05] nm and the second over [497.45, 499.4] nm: 221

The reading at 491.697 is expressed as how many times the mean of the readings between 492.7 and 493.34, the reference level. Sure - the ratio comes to 0.91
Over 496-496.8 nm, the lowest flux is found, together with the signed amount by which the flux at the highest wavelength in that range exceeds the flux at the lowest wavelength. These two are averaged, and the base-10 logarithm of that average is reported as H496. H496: 0.59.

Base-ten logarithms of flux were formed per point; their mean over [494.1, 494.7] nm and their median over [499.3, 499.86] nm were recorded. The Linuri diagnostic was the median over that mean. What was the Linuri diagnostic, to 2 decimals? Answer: 0.95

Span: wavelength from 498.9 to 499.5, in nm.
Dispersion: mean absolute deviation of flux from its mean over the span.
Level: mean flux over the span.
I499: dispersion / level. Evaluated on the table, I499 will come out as 0.042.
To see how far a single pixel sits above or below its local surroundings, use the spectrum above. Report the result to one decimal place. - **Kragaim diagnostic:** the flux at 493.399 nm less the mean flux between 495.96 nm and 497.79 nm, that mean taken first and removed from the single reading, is -1.0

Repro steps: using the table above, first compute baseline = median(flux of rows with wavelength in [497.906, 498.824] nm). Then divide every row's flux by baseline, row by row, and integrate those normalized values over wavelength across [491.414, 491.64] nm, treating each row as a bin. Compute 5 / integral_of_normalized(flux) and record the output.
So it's 18.4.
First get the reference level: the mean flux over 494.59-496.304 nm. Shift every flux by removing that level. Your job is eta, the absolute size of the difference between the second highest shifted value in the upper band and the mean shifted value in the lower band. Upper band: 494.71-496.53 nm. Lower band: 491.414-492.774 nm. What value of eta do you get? 2.1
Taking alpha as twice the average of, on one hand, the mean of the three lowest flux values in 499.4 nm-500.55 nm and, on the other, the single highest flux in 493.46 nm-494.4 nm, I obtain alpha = 15.16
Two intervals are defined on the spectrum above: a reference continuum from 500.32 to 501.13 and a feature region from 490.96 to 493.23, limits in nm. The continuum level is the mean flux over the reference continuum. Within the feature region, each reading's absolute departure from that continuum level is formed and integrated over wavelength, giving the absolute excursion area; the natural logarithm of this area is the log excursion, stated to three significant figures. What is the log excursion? 1.13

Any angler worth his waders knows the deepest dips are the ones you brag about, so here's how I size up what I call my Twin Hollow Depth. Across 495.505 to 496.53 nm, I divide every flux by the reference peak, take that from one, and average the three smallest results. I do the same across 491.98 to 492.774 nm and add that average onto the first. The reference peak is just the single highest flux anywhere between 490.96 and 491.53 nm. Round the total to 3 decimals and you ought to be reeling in 0.110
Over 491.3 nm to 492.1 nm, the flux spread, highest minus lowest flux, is 2.1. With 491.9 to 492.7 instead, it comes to 2.4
